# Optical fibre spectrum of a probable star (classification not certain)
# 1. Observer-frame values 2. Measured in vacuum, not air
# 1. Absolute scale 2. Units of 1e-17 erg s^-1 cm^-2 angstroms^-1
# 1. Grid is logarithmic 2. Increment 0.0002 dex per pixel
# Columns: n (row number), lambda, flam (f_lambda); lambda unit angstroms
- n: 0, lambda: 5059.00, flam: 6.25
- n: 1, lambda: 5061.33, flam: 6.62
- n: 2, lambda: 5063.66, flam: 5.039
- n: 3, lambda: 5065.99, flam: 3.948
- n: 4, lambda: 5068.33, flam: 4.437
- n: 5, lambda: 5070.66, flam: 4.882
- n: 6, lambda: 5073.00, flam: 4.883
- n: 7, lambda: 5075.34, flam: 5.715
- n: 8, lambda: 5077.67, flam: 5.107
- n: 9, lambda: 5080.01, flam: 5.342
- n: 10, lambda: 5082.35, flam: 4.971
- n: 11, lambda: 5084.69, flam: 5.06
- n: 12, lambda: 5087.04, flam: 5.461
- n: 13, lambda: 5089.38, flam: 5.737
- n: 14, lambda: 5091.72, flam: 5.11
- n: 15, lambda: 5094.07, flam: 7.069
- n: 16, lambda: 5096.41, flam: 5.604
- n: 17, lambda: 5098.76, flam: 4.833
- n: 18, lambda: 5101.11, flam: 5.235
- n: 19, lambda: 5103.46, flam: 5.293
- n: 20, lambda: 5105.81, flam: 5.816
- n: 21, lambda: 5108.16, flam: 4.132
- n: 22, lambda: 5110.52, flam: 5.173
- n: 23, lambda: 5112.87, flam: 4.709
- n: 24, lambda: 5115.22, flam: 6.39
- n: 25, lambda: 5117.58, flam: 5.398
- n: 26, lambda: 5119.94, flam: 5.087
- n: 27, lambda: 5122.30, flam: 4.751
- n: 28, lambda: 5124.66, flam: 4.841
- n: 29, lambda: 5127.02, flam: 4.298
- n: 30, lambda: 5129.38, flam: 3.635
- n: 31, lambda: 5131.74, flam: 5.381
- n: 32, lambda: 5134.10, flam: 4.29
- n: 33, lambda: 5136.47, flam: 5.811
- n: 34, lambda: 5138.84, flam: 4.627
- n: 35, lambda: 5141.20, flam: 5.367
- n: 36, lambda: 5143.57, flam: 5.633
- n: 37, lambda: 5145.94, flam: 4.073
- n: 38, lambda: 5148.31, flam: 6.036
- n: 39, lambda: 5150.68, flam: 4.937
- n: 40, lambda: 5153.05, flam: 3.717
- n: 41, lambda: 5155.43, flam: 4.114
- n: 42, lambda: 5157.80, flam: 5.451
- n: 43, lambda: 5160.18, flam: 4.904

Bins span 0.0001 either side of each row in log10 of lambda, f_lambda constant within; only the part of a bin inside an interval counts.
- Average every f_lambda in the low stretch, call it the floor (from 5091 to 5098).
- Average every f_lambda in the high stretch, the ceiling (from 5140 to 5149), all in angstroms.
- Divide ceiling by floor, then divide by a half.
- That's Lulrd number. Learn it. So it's 1.8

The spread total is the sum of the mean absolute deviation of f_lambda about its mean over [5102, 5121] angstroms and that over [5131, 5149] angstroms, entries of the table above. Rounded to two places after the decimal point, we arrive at 1.09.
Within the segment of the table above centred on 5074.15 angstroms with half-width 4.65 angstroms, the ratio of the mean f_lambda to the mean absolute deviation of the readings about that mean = 18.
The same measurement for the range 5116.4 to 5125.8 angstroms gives 22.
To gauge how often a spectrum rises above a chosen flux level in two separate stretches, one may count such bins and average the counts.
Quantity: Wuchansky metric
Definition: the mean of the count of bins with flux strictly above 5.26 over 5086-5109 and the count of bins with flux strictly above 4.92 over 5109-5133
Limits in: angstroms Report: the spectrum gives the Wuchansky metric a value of 5.5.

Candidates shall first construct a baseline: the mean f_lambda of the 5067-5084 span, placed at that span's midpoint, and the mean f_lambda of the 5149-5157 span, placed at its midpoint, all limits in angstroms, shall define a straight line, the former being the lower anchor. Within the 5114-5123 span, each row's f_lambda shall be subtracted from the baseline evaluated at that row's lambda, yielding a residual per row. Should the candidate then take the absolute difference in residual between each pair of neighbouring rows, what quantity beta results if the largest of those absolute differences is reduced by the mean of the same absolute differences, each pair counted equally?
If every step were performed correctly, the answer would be 0.45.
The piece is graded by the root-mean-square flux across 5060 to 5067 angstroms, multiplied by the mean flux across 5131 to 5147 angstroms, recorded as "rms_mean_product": 27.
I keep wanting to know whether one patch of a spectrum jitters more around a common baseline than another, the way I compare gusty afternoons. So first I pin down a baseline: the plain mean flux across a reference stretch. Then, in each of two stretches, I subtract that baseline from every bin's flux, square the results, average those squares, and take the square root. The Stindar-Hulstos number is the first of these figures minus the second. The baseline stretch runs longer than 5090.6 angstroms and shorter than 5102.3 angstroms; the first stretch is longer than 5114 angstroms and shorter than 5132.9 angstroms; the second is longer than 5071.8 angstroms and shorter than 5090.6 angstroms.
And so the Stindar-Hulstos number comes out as 0.55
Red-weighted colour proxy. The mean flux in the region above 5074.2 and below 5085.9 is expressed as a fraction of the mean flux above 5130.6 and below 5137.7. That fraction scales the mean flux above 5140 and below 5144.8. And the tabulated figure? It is 5.6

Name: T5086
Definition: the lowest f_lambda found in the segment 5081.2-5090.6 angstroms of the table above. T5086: 4.971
